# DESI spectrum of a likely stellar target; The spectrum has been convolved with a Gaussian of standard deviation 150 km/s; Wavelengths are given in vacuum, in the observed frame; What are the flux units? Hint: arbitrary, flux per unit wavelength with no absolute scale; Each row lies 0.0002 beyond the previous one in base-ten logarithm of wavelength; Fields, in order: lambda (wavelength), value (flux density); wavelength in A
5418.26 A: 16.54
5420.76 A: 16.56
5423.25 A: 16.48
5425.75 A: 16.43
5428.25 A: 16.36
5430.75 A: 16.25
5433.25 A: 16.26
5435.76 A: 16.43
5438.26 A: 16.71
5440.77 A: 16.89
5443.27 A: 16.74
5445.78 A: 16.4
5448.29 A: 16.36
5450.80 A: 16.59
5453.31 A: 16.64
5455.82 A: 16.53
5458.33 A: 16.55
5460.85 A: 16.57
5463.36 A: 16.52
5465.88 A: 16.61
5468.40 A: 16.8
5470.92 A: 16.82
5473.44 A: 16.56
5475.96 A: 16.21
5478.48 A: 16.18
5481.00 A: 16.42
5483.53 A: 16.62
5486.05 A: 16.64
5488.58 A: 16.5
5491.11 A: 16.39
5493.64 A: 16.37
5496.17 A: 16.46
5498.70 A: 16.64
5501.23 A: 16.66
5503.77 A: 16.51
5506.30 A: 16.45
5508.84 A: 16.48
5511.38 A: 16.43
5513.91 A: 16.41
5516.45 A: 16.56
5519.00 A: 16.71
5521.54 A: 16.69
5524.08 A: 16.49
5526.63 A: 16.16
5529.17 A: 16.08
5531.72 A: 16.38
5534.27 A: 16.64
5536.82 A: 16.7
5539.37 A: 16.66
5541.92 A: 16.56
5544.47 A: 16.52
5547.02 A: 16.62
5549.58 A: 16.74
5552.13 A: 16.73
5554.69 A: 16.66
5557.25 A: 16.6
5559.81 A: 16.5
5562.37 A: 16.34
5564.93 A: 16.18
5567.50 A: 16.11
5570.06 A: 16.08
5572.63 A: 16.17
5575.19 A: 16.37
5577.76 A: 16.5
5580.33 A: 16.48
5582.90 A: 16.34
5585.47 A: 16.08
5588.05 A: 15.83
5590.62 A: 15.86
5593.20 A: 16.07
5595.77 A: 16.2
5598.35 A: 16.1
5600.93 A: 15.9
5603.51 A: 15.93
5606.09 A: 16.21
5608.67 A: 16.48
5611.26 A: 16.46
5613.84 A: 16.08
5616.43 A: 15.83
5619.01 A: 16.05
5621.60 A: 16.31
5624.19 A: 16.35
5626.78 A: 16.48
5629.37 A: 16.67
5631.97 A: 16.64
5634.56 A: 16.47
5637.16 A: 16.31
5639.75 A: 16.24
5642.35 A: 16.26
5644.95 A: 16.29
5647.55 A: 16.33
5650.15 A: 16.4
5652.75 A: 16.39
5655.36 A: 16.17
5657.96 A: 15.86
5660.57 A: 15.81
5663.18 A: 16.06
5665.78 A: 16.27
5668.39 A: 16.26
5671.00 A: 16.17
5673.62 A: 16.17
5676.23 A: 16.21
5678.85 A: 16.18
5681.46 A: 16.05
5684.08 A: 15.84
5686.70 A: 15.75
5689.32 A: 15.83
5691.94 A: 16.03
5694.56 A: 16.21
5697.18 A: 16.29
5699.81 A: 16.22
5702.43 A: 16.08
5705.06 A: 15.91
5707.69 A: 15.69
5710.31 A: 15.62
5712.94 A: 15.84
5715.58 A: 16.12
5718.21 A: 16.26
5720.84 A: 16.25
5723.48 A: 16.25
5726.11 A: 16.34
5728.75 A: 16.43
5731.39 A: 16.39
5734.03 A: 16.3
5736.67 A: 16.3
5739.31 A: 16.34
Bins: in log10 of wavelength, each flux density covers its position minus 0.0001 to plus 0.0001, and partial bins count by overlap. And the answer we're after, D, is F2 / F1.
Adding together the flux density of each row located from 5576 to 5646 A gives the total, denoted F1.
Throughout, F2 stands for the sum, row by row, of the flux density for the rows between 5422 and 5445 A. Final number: 0.3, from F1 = 438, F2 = 149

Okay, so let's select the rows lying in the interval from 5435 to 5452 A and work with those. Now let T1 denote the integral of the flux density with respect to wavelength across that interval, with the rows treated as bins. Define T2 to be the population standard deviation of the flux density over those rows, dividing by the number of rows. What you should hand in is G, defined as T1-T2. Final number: 282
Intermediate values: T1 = 282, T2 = 0.19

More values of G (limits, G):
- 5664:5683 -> 307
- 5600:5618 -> 290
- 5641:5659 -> 292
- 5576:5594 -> 291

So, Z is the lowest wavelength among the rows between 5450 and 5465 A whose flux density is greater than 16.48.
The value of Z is 5450.80 A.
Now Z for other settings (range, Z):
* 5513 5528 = 5516.45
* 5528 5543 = 5534.27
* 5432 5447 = 5438.26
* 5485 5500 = 5486.05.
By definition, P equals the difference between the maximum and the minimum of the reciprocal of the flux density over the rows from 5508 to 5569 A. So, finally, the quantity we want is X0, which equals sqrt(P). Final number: 0.050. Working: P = 0.0025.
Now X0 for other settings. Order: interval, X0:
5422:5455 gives 0.048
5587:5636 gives 0.056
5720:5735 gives 0.026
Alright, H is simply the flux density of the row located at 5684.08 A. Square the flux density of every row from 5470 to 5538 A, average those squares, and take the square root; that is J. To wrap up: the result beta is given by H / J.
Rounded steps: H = 15.84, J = 16.5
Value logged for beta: 0.96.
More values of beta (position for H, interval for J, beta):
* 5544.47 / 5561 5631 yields 1.02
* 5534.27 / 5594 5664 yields 1.02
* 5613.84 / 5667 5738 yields 1.00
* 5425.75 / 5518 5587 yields 1.00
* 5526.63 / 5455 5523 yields 0.98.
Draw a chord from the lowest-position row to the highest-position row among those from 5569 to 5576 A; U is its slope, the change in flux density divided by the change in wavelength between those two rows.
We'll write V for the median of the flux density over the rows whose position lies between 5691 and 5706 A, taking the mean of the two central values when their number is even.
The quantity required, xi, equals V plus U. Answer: 16.20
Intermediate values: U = 0.06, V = 16.1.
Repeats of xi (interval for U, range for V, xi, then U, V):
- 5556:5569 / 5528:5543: 16.55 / -0.05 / 16.6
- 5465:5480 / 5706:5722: 15.95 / -0.03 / 16.0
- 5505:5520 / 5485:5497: 16.48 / 0.02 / 16.5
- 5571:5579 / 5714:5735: 16.34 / 0.06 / 16.3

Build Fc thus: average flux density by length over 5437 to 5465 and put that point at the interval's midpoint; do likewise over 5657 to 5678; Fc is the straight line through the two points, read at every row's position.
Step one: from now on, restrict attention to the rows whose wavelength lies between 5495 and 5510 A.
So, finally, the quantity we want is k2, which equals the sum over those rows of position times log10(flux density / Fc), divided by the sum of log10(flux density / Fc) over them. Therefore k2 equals 5501.0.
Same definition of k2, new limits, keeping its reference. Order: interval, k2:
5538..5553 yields 5546.7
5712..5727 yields 5723.1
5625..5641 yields 5631.6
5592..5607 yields 5599.8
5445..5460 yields 5448.0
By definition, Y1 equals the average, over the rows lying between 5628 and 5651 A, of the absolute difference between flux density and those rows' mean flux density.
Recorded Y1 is 0.13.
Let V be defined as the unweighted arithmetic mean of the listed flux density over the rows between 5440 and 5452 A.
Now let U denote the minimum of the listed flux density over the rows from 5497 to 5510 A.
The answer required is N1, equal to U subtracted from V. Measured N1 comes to 0.1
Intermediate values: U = 16.45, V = 16.6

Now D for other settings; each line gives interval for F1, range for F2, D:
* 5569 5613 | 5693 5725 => 0.7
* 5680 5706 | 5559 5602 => 1.7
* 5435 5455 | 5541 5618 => 3.7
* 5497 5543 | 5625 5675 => 1.0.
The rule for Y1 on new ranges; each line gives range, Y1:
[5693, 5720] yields 0.21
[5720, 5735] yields 0.06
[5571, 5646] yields 0.19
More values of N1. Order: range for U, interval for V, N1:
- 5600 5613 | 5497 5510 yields 0.6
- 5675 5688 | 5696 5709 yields 0.3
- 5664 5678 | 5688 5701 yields -0.1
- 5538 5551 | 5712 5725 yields -0.4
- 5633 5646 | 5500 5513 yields 0.3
